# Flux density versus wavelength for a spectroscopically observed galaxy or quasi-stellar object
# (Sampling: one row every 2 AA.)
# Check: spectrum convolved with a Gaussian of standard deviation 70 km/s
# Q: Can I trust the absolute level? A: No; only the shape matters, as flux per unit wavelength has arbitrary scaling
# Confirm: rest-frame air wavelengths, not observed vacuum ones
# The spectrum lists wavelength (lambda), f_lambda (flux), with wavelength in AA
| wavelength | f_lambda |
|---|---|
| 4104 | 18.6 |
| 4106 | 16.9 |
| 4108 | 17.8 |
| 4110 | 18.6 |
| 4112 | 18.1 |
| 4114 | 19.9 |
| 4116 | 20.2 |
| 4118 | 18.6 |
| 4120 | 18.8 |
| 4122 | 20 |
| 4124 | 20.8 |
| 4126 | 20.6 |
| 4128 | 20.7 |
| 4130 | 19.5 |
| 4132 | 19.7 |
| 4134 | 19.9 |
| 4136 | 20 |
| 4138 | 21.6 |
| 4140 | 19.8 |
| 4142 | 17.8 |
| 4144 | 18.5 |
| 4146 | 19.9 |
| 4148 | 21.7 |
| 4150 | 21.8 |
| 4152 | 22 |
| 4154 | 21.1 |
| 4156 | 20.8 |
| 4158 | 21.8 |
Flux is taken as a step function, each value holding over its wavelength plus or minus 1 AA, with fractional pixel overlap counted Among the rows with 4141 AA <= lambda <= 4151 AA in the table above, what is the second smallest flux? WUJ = 18.5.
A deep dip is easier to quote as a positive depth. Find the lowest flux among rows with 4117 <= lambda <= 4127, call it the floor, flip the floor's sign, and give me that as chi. -18.6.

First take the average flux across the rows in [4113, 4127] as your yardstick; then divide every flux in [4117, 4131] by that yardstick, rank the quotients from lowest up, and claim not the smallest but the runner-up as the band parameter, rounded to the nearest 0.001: 0.947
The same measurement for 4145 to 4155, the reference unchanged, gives 1.063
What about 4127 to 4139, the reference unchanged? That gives 0.993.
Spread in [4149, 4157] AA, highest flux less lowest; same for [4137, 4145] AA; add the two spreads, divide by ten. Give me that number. 0.50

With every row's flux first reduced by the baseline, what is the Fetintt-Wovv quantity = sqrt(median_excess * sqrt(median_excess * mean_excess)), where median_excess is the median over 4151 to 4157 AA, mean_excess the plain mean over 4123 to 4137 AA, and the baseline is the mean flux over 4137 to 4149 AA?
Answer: 0.85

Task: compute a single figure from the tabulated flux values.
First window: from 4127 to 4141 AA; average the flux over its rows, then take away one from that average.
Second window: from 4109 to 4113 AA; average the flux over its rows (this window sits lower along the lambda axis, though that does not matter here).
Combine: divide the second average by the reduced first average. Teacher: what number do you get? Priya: 0.96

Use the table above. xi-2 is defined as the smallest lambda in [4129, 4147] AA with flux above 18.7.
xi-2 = 4130 AA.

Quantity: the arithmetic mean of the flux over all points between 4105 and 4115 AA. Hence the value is 18.3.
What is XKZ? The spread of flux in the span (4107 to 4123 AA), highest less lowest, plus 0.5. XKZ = 2.9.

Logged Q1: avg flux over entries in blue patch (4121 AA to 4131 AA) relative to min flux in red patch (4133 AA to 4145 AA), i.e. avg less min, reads 2.5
